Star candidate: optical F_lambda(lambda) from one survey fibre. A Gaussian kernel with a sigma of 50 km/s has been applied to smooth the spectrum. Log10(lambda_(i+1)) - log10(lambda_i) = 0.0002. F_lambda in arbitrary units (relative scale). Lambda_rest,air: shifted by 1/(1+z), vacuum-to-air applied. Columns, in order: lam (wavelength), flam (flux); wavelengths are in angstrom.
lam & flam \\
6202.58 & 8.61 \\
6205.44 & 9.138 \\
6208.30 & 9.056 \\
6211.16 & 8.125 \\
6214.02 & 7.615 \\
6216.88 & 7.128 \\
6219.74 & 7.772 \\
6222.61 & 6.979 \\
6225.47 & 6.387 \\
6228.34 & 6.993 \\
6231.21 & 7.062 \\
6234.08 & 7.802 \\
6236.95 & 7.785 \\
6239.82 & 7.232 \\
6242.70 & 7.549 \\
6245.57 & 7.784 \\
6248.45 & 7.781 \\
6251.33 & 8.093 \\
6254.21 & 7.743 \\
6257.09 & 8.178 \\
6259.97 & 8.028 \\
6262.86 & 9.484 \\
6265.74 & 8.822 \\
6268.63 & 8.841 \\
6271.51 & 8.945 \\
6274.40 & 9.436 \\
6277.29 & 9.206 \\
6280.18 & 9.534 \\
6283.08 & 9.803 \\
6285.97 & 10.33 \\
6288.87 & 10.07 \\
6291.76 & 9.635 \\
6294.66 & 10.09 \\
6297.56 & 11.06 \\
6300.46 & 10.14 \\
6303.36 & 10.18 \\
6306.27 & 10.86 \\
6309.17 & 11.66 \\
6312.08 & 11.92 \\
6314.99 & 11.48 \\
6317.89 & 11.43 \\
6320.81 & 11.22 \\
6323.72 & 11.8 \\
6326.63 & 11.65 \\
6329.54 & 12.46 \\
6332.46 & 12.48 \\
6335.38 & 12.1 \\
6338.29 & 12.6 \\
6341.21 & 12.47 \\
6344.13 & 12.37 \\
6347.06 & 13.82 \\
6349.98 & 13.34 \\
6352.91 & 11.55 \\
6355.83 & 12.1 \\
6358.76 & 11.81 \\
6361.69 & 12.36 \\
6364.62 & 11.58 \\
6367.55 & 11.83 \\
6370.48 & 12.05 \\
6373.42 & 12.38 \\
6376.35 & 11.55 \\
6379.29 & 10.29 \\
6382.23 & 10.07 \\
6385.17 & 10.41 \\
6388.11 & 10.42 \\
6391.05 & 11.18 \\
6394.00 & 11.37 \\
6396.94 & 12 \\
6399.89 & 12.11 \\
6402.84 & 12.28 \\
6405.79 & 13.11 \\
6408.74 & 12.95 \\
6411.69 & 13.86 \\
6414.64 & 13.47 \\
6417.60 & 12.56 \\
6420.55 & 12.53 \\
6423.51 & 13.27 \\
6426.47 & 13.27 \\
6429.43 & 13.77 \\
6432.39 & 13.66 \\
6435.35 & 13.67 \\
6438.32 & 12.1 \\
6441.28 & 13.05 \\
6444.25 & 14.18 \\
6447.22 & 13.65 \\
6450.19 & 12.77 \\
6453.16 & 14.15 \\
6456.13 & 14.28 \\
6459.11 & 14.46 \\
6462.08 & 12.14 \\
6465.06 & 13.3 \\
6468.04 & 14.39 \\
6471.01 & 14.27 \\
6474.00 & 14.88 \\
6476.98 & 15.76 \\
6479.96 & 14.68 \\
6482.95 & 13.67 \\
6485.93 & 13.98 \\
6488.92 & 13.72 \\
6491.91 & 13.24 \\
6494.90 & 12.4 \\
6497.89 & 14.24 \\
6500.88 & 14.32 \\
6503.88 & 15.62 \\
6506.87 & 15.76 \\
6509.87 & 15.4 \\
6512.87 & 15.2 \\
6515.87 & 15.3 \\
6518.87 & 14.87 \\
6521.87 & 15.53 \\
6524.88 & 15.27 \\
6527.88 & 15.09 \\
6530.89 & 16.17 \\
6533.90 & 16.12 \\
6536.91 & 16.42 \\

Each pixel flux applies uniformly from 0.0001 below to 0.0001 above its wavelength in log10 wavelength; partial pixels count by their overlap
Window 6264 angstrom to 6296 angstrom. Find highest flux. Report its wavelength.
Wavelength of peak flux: 6285.97 angstrom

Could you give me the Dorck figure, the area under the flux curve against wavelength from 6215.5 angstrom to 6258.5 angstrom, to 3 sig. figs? 322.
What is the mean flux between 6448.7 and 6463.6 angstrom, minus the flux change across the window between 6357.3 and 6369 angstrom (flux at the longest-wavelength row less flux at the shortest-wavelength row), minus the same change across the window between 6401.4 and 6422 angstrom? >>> 13.3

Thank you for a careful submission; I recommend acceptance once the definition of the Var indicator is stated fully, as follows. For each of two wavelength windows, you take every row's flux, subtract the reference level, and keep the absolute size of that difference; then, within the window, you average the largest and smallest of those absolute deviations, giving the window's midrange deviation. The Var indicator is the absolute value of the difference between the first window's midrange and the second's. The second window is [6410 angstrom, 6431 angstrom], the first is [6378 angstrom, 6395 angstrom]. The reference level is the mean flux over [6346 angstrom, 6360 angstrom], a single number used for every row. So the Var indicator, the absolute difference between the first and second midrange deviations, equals 1.1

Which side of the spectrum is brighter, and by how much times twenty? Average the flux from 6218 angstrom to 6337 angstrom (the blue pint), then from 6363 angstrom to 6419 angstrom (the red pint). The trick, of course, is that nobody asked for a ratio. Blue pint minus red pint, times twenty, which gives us -48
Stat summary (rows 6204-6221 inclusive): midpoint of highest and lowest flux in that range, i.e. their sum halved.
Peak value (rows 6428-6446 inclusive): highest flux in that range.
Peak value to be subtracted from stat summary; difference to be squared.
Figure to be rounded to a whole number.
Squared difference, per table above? 37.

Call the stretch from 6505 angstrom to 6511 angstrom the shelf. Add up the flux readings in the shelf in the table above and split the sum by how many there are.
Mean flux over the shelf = 15.6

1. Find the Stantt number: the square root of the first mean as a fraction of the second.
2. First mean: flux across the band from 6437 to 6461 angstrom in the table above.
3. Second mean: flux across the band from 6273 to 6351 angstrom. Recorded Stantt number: 1.10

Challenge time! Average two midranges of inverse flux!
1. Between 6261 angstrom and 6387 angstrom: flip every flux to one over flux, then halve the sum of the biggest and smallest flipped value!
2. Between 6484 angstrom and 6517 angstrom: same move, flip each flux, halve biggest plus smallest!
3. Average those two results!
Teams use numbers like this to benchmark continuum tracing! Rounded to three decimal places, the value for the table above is 0.082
